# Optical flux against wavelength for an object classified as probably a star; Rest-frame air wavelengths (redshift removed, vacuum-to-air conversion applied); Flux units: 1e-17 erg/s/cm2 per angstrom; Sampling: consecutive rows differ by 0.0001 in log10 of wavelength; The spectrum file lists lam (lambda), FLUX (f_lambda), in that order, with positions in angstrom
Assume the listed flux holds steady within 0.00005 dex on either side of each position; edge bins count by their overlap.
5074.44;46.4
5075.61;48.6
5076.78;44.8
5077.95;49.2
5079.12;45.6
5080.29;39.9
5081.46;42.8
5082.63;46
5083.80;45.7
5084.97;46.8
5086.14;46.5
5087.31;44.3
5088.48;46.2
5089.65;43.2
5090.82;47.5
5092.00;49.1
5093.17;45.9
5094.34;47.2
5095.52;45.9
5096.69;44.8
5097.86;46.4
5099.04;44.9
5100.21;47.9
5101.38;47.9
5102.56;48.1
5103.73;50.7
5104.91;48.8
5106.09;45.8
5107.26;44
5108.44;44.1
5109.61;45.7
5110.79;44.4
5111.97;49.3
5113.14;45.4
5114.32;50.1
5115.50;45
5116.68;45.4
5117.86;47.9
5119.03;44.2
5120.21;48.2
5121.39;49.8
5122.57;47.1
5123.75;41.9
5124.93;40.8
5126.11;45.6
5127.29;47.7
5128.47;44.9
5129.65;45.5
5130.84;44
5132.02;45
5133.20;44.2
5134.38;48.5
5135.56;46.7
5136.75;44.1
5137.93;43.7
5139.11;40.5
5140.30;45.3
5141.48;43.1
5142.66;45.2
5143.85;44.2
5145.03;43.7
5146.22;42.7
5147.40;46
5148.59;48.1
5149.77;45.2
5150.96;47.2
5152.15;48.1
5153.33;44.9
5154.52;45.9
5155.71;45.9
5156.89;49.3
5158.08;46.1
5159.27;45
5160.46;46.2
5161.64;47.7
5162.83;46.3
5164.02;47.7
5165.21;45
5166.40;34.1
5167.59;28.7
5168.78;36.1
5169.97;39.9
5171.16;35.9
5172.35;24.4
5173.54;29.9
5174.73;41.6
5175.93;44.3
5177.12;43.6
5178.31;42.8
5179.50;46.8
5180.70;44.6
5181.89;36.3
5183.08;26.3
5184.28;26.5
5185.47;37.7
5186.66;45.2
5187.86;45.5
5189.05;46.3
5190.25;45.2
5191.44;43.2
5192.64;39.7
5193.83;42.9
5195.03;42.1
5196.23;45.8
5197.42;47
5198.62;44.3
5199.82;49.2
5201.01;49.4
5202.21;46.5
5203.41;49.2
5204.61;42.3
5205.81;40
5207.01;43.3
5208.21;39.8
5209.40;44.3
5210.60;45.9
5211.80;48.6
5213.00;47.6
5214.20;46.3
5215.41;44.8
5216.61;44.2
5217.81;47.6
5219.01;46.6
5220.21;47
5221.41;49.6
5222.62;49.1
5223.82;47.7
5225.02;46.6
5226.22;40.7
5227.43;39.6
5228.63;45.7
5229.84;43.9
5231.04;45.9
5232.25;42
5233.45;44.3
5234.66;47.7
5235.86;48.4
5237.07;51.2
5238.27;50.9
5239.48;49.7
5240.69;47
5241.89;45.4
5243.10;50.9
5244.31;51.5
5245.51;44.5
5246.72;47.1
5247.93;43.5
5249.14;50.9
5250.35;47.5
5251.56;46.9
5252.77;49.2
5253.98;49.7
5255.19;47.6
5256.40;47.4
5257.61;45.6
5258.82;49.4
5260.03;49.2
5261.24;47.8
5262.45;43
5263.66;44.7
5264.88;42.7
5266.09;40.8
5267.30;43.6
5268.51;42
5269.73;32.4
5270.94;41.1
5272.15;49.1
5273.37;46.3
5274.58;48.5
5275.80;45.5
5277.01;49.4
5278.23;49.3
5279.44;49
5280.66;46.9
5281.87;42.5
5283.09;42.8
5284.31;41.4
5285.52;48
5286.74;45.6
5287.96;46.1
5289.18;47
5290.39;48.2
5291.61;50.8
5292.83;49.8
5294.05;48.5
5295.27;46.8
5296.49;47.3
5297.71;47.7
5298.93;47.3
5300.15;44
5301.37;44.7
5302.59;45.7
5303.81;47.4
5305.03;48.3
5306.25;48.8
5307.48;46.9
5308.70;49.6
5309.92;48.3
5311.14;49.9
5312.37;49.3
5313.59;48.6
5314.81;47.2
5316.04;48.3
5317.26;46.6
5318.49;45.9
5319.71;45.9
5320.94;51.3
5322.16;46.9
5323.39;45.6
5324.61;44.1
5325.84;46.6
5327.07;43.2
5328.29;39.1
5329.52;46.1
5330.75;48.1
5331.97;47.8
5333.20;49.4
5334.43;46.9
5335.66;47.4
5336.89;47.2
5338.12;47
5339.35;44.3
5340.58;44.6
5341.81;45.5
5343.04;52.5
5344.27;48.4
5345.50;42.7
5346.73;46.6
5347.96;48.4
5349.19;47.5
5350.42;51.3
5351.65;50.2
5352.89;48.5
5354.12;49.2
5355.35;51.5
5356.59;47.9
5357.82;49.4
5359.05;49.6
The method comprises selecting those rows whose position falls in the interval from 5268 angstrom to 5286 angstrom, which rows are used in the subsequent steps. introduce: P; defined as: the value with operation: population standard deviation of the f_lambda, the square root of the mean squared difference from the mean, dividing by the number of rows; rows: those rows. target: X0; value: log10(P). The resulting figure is 0.7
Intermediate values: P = 4.5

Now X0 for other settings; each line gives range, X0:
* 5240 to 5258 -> 0.4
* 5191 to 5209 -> 0.5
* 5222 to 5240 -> 0.5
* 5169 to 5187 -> 0.9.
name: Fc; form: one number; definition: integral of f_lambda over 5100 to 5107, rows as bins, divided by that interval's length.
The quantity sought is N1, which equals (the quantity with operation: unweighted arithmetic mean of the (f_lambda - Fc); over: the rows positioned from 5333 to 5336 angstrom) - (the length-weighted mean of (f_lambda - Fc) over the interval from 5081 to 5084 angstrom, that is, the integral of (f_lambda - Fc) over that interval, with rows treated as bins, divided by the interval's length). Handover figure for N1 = 3.1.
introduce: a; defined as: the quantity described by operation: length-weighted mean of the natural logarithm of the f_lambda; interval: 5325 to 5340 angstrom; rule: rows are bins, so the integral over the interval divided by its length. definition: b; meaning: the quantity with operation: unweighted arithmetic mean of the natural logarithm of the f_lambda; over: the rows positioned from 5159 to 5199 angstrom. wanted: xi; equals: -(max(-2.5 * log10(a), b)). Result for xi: -3.69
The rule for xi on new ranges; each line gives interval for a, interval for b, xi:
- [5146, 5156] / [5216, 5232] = -3.82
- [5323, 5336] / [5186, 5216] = -3.80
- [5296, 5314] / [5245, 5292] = -3.82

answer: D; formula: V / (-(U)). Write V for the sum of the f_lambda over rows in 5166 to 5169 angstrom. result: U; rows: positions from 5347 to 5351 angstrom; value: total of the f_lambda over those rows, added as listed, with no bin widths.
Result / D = -0.67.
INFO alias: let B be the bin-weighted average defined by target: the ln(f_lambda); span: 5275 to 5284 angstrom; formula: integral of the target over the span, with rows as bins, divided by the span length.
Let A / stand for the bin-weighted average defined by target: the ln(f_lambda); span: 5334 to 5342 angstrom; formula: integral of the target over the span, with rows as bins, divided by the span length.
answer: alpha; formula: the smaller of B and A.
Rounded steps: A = 3.83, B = 3.83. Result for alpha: 3.83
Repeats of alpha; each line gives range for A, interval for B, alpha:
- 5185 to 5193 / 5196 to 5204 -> 3.77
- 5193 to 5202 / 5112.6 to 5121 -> 3.82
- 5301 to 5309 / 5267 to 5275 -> 3.76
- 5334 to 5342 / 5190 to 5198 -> 3.78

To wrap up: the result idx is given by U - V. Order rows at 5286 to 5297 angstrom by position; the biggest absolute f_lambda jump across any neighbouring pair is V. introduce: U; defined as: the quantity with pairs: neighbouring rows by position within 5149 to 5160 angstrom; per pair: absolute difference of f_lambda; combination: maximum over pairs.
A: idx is 1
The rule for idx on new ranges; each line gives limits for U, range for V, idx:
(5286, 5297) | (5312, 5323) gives -3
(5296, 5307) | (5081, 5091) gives -1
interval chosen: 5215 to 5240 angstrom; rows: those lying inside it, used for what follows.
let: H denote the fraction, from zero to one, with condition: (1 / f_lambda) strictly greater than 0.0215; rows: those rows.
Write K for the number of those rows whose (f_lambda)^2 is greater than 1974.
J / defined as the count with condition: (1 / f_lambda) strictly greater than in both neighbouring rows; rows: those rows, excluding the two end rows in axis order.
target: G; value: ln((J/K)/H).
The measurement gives -0.3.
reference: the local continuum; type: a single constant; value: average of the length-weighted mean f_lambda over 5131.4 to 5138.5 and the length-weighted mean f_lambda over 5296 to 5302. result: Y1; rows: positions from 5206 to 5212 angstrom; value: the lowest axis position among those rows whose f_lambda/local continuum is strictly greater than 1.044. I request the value 5211.80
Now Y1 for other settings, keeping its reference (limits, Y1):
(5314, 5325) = 5316.04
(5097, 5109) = 5100.21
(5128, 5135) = 5134.38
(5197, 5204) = 5199.82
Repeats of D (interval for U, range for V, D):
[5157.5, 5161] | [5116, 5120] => -1.00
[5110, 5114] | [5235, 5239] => -1.08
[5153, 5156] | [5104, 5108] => -1.01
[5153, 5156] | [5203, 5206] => -0.96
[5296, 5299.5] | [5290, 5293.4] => -1.05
